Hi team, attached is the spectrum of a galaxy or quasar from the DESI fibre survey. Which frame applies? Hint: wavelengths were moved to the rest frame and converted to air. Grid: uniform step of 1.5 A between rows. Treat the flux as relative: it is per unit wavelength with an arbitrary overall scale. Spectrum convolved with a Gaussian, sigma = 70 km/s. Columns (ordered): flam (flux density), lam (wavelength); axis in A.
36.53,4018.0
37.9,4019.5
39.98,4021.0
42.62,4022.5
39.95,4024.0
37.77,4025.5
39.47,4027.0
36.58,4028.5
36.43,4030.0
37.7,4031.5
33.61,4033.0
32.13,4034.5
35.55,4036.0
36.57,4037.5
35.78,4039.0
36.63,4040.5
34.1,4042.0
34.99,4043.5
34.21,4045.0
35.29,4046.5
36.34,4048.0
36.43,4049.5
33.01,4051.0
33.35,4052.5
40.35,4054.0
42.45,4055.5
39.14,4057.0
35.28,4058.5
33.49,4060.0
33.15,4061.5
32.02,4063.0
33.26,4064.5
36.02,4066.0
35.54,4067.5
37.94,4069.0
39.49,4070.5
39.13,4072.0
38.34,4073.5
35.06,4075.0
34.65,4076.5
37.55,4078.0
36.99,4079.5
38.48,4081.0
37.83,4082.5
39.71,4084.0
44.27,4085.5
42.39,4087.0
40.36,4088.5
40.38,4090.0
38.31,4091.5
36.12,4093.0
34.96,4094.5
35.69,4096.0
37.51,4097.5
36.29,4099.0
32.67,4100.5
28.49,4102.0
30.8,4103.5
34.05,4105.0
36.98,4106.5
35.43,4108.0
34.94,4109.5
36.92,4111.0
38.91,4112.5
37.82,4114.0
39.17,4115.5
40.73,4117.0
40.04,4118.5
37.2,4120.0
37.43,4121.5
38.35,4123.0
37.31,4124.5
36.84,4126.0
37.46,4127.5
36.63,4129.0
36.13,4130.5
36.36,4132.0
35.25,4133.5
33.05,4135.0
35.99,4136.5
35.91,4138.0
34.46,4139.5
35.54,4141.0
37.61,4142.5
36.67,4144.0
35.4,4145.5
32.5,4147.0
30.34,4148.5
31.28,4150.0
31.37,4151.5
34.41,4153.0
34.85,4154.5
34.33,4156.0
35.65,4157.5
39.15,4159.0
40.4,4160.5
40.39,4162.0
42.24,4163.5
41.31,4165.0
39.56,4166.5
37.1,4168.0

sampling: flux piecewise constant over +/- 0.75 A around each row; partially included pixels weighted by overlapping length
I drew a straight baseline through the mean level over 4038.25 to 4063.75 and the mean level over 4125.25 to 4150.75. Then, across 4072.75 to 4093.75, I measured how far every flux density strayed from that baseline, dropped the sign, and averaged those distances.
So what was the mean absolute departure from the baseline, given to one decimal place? 3.3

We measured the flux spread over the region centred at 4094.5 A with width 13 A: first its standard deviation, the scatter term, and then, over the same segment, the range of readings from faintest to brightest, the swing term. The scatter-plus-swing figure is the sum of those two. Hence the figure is 10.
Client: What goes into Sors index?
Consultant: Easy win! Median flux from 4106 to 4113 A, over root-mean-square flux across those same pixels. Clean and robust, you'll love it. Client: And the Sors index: 1.01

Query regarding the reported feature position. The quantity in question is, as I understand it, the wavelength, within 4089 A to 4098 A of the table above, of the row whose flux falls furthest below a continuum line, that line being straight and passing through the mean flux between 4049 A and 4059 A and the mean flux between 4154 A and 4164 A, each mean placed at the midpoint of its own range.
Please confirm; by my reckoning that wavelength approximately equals 4094.5 A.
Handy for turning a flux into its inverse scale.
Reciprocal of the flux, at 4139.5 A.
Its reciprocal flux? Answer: 0.0290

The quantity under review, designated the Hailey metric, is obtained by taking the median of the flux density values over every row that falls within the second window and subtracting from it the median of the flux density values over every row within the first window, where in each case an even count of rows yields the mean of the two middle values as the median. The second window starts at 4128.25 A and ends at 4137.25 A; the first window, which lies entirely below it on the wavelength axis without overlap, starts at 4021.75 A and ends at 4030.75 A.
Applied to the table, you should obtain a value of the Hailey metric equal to -2.6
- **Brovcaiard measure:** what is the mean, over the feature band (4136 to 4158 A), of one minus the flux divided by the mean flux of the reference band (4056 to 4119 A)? 0.07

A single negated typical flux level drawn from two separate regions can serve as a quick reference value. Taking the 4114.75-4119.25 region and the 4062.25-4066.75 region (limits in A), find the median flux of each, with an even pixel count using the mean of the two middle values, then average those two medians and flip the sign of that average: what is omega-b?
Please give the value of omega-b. -37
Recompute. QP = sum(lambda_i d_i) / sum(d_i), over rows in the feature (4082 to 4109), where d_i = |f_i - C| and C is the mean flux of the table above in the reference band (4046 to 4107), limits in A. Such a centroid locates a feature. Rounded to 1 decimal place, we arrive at 4094.2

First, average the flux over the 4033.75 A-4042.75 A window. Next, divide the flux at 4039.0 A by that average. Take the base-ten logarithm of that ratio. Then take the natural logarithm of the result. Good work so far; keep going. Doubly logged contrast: -4.8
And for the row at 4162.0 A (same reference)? -2.8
